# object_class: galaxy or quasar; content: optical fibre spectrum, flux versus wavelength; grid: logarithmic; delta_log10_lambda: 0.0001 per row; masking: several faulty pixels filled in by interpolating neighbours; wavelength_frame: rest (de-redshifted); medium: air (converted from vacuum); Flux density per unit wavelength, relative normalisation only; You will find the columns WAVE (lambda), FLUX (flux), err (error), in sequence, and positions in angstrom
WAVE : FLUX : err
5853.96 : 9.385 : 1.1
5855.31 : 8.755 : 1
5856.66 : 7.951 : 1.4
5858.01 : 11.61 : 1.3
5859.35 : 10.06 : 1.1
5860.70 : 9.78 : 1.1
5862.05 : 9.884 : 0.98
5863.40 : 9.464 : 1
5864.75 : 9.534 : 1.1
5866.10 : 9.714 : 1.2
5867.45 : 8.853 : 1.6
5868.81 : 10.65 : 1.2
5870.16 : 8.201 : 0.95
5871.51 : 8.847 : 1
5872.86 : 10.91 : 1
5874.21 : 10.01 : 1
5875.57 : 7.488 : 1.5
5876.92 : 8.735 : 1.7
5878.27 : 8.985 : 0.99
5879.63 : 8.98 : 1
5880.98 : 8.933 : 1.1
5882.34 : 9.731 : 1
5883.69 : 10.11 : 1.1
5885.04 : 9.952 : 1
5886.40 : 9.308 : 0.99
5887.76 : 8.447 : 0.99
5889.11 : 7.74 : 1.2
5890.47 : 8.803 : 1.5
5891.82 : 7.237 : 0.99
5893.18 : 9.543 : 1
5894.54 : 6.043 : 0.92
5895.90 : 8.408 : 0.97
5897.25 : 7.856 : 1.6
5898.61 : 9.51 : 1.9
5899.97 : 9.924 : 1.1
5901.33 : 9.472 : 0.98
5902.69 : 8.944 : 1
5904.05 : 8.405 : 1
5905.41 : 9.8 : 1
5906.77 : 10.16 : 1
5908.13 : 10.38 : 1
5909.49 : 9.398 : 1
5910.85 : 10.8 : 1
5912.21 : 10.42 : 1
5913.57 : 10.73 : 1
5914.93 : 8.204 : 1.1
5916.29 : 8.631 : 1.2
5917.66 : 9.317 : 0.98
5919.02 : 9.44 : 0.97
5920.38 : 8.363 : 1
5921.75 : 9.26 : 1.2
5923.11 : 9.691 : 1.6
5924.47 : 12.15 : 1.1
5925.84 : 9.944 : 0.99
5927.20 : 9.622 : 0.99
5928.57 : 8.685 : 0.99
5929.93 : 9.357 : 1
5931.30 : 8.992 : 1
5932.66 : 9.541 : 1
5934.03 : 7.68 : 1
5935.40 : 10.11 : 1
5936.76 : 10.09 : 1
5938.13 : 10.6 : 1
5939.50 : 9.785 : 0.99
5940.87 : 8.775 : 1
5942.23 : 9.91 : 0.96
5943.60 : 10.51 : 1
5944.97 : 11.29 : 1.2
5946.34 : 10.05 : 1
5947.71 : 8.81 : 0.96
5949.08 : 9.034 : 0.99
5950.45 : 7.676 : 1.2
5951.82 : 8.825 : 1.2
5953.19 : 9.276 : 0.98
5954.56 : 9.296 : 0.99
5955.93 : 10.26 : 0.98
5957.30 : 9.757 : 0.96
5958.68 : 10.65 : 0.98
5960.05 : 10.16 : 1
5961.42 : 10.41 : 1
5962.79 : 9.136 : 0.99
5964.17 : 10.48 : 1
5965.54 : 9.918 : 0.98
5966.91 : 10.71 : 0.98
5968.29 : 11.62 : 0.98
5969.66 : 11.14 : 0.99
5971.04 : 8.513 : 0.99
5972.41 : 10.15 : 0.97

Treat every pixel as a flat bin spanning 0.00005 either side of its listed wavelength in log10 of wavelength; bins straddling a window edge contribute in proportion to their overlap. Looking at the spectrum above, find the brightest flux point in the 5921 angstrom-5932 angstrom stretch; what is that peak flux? 12.15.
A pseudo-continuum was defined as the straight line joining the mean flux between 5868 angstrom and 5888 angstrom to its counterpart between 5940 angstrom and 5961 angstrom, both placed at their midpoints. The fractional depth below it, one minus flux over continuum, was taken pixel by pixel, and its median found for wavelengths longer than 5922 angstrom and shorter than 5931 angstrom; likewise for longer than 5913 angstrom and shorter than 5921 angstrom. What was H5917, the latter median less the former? 0.07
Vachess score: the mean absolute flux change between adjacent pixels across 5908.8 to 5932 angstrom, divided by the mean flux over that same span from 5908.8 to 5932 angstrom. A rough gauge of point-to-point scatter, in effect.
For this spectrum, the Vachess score 0.10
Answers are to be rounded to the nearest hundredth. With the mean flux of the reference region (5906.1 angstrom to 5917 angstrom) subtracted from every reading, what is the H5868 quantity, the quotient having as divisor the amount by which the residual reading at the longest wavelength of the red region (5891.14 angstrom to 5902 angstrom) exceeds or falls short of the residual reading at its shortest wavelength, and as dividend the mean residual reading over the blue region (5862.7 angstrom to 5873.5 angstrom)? -0.14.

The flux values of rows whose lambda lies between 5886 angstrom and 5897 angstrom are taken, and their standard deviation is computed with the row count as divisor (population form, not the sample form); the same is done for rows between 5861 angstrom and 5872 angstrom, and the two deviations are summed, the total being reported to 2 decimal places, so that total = 1.78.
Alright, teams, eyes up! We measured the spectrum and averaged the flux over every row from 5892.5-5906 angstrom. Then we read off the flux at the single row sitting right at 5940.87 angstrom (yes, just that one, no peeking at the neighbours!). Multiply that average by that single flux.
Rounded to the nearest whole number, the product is 77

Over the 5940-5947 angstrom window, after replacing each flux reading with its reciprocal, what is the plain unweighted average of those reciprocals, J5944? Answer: 0.100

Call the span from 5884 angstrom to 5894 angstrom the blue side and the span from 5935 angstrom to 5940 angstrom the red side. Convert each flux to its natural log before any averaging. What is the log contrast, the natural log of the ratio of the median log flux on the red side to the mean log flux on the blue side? 0.068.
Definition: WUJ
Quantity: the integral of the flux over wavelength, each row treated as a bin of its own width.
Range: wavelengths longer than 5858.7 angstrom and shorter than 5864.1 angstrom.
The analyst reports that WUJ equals 53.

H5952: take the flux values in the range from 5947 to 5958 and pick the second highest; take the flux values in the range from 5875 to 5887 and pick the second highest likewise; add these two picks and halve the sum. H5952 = 9.9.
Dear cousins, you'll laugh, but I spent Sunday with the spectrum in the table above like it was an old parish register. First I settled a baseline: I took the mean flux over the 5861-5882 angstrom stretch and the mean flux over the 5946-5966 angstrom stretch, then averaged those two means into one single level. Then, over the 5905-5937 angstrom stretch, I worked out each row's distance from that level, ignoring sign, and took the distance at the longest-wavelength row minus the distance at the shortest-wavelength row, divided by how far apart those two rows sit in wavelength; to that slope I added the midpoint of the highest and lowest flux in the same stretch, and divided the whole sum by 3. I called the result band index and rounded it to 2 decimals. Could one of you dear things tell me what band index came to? 3.31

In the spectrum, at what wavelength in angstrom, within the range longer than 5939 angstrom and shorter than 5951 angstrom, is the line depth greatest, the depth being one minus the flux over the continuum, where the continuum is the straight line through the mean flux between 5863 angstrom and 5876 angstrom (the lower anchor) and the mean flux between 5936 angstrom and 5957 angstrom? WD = 5950.45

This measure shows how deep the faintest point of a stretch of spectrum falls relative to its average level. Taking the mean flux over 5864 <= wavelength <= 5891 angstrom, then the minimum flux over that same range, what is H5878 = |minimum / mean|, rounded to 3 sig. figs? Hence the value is 0.814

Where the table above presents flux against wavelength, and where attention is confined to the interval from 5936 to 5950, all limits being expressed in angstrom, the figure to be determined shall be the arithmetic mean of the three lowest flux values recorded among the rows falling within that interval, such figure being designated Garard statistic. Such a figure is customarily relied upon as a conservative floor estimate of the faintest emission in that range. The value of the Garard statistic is 8.9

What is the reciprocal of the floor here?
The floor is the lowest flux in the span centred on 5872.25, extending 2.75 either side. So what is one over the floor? 0.122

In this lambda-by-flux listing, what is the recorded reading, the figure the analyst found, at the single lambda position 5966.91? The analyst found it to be 10.71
